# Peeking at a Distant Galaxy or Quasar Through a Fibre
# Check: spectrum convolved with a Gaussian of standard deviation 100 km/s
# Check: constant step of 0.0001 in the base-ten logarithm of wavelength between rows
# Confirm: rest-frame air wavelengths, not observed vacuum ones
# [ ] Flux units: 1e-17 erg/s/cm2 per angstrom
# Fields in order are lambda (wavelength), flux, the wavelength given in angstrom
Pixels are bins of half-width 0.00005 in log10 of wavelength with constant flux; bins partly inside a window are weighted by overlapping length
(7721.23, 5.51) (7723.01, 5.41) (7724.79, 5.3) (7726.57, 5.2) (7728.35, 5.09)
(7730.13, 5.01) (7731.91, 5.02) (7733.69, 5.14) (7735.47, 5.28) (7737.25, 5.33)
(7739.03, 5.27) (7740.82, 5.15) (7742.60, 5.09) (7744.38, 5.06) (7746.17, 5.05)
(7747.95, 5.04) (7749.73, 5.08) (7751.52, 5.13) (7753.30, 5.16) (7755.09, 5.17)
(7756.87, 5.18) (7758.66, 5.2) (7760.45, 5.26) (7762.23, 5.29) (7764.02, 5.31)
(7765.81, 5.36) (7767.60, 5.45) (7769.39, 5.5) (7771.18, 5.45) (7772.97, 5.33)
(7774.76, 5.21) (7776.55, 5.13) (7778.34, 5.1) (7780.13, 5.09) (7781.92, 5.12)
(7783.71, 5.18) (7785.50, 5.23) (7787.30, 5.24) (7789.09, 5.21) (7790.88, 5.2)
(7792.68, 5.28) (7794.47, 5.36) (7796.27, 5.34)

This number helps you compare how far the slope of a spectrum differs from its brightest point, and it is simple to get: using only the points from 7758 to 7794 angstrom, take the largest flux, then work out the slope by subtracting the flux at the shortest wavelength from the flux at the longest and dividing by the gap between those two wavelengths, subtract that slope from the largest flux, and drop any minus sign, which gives 5.50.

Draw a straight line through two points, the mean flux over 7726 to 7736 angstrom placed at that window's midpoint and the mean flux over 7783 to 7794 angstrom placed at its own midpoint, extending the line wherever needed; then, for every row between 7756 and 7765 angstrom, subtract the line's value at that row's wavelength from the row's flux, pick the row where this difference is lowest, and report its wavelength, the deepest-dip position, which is 7756.87 angstrom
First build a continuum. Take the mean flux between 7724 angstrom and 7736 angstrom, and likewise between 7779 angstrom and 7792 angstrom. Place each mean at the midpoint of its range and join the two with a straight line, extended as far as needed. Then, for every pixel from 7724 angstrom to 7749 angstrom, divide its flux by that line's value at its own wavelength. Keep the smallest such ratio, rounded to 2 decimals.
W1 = 0.97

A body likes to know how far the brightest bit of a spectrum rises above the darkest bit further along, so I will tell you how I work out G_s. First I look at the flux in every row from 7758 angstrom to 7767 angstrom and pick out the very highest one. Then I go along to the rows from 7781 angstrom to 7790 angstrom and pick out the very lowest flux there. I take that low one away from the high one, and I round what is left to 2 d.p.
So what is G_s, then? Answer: 0.24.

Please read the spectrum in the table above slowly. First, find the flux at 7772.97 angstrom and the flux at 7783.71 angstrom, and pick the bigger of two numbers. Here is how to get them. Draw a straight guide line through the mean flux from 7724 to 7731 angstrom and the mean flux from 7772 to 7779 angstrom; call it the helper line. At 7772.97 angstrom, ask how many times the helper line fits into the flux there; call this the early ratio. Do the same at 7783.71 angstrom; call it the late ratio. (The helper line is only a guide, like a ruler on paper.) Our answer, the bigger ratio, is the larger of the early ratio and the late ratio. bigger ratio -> 1.03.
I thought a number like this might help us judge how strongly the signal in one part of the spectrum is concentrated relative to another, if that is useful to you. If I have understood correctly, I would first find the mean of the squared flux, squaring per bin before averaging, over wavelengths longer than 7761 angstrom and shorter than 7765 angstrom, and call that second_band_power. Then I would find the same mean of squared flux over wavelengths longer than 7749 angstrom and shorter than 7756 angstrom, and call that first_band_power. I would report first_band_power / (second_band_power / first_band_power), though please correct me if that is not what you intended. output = 24.8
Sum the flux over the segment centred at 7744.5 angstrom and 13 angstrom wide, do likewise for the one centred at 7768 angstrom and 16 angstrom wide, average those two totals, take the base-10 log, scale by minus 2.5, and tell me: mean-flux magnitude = -4.06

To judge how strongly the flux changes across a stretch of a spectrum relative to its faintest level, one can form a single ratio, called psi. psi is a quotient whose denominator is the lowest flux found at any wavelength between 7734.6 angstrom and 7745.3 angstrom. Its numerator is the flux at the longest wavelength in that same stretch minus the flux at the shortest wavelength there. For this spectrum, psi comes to -0.043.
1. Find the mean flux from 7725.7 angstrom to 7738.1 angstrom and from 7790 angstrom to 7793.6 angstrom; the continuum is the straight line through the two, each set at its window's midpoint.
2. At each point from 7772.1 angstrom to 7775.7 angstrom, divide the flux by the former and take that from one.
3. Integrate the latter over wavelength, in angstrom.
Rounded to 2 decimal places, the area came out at -0.04 angstrom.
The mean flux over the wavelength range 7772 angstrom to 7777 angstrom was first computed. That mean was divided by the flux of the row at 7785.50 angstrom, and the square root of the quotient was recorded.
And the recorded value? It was 1.00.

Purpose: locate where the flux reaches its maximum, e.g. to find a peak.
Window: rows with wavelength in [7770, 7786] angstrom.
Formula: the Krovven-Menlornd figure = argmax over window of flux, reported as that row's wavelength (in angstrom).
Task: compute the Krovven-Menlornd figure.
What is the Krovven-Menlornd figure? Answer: 7771.18 angstrom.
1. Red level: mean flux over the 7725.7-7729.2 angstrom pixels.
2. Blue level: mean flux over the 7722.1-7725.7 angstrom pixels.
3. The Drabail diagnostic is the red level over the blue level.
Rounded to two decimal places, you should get 0.96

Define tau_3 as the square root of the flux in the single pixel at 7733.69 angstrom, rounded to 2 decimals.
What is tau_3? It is 2.27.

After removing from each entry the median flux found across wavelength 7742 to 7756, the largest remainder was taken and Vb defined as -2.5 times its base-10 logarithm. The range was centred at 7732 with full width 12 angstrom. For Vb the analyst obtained 1.53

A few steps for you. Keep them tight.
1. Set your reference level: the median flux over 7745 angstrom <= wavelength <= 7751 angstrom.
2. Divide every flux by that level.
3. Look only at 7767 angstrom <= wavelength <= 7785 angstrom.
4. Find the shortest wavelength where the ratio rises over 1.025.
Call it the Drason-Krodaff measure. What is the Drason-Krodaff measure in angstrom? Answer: 7767.60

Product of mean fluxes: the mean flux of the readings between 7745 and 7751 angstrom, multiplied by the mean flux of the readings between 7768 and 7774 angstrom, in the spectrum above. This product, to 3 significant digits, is 27.4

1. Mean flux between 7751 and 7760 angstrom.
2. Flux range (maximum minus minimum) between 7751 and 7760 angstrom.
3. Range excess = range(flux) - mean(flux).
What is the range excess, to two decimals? -5.10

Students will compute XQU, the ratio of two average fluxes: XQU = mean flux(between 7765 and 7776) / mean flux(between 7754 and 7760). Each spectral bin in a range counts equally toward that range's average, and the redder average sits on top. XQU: 1.04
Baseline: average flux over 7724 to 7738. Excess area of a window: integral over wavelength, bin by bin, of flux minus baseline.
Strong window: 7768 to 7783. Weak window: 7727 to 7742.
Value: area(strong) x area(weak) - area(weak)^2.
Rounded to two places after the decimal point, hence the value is -0.16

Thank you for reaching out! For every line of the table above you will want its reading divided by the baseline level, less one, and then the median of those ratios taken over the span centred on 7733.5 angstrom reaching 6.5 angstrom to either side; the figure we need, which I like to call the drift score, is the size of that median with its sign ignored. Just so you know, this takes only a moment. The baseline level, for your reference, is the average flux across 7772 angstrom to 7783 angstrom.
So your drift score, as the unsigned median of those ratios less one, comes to 0.005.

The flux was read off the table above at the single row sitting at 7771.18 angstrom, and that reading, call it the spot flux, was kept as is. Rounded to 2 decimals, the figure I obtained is 5.45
